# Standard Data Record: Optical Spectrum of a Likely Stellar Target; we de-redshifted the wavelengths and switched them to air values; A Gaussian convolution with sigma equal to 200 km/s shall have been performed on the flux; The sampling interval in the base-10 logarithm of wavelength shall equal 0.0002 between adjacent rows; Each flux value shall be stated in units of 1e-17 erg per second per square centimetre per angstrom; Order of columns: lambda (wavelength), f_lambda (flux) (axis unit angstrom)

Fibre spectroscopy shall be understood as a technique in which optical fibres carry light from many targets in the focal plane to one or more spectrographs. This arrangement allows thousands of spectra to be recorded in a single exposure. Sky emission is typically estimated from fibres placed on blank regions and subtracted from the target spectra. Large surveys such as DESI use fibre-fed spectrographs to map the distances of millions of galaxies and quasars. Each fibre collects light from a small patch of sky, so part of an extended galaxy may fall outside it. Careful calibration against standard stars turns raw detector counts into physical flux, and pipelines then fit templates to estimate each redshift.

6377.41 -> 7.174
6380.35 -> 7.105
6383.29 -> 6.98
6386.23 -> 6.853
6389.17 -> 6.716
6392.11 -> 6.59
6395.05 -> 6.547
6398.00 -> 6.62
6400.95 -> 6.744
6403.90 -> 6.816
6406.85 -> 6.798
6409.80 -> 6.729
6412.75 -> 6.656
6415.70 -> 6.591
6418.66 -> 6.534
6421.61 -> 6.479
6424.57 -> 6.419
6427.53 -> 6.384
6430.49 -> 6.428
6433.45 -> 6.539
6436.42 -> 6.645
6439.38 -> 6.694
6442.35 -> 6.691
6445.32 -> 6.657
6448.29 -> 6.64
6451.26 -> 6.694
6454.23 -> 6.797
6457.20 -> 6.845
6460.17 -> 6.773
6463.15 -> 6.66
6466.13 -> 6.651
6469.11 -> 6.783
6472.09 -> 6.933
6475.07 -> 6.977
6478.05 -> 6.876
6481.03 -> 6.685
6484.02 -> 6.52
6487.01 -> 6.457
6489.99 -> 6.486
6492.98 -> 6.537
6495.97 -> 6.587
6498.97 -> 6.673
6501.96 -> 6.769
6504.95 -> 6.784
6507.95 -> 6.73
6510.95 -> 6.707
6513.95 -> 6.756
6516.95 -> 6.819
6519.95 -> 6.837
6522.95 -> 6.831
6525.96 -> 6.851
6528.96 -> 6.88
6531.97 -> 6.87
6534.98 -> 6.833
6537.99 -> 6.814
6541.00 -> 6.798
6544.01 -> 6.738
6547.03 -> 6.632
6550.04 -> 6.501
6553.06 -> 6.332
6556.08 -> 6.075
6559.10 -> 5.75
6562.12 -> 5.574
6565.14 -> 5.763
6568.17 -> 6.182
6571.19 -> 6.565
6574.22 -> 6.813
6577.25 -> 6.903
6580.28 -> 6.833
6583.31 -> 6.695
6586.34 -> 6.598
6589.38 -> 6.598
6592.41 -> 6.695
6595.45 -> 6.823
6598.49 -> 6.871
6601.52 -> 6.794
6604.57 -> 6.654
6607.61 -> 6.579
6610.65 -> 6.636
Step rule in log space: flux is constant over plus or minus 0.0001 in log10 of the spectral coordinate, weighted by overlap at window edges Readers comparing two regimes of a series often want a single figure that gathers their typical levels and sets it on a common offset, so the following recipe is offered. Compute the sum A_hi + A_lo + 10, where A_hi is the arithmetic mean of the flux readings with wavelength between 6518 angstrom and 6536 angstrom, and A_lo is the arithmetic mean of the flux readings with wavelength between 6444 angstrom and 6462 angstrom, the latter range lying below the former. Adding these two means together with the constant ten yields 23.6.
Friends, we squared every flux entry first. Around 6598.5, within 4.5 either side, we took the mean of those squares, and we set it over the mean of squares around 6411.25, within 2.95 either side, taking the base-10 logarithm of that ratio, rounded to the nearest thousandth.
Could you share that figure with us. 0.018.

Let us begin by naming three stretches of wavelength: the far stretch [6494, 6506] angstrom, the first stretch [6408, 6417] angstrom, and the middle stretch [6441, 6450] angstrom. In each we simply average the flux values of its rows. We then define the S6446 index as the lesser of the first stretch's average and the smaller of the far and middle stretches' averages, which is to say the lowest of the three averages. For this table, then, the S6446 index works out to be 6.66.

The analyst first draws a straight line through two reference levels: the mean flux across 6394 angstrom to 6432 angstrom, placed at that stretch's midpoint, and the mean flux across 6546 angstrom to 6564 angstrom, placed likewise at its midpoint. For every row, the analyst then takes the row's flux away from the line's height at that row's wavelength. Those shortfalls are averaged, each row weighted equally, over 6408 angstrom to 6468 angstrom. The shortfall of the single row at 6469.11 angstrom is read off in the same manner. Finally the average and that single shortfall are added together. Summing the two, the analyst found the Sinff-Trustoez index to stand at -0.5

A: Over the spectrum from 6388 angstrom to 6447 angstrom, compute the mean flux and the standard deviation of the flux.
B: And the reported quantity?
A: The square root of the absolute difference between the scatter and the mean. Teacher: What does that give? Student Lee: 2.55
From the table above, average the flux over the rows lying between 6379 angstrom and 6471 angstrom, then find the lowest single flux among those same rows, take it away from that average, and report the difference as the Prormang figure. 0.30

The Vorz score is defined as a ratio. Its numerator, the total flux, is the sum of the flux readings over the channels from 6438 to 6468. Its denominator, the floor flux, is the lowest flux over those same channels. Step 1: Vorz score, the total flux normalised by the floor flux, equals 10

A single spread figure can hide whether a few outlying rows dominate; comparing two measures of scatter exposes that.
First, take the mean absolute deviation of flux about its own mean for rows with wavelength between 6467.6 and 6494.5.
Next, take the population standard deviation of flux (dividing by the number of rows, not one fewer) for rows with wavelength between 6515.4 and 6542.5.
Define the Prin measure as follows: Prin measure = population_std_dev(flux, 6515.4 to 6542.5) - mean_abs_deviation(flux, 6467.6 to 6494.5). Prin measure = -0.15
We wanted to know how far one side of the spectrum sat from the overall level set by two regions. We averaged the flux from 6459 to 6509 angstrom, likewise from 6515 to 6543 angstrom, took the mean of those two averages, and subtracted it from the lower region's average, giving -0.069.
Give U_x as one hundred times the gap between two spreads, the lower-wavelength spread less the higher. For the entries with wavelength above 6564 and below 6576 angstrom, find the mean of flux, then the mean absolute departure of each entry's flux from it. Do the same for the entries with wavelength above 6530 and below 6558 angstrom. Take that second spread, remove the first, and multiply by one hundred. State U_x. -15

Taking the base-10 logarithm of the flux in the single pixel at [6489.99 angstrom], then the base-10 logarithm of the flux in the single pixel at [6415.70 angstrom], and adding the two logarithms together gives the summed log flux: 1.63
